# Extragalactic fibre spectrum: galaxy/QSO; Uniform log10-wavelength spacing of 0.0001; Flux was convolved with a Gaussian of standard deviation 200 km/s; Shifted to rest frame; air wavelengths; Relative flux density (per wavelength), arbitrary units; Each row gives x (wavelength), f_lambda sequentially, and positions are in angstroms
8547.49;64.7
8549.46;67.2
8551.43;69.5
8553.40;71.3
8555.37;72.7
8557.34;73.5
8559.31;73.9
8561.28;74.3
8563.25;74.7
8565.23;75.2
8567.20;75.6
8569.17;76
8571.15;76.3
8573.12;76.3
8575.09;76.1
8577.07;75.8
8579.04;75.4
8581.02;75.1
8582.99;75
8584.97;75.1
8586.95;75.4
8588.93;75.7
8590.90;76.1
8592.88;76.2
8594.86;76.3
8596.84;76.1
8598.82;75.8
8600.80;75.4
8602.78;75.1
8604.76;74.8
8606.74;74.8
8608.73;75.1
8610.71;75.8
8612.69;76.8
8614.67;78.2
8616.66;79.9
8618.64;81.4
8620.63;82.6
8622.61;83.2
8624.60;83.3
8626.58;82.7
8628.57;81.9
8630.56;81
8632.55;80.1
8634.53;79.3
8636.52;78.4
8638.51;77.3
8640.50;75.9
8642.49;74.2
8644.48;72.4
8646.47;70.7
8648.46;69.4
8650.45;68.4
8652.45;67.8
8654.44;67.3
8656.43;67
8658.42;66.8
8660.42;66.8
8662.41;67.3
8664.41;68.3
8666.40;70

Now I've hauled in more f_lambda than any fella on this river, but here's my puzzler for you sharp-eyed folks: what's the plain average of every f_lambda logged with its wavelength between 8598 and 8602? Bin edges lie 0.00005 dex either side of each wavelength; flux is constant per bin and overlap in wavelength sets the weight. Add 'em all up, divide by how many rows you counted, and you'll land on 75.6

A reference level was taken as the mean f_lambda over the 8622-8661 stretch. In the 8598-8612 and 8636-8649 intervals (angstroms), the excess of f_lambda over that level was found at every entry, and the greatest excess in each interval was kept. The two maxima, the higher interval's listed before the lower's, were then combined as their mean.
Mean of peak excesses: 2.4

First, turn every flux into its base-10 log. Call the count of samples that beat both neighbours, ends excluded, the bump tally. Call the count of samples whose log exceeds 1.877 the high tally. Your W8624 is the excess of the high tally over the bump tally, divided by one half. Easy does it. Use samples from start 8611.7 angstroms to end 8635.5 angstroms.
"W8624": 22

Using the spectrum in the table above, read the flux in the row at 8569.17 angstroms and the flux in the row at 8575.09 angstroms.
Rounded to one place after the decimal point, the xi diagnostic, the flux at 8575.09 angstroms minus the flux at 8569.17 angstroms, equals 0.1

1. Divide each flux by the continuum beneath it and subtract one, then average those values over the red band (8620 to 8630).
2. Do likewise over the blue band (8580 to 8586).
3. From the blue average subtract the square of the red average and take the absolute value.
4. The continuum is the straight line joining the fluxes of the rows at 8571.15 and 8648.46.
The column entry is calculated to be 0.027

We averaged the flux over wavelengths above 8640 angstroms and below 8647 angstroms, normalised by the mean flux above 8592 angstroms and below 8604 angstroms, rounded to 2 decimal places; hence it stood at 0.97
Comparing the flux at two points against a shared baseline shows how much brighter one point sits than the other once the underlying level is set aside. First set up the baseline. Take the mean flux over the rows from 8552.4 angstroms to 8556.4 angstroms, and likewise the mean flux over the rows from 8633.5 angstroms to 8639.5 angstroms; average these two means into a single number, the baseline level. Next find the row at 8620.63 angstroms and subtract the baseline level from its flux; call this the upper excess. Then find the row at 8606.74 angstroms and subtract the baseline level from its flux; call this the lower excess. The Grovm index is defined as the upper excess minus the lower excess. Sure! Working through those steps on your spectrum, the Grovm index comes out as 8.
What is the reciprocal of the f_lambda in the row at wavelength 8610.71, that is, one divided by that 0.0132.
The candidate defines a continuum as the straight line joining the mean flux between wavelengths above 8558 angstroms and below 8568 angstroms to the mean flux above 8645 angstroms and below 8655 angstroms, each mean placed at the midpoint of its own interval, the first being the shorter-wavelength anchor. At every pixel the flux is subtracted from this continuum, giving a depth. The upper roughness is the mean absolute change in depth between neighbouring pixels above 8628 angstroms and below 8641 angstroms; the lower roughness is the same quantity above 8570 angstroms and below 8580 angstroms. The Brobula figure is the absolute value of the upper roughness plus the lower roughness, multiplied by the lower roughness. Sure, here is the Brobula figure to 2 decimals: 0.16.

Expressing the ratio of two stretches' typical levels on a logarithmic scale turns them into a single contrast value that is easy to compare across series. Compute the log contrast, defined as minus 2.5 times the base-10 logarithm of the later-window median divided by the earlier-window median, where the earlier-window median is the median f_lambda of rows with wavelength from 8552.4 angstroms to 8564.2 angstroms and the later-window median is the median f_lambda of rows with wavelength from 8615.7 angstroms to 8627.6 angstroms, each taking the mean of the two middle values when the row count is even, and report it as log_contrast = -0.12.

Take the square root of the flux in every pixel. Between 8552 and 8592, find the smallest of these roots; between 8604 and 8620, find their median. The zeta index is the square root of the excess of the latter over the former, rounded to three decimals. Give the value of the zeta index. 0.539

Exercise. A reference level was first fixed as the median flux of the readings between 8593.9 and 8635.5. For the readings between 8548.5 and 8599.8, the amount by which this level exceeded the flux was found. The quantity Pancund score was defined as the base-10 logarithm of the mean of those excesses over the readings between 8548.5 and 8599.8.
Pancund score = 0.55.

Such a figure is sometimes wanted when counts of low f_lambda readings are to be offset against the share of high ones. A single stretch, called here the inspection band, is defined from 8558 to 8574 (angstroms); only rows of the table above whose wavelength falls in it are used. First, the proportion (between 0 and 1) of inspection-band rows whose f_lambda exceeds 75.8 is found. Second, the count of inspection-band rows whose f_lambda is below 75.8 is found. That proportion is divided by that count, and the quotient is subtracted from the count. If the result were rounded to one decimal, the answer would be 4.9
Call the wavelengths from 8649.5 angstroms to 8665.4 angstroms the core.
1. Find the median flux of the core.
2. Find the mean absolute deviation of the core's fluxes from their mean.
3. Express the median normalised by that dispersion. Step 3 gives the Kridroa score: 127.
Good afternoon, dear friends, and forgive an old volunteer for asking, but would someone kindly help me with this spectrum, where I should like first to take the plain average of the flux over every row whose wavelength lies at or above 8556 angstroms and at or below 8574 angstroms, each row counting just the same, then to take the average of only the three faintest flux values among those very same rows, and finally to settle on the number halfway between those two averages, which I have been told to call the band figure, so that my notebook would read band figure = 74.5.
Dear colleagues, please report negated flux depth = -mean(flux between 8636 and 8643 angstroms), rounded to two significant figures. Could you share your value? -76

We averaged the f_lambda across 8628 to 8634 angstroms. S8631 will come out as 81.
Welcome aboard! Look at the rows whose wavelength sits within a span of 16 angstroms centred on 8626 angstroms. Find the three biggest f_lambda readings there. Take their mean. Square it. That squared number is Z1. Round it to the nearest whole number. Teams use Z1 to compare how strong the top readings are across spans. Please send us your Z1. 6900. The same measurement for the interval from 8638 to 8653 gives 5746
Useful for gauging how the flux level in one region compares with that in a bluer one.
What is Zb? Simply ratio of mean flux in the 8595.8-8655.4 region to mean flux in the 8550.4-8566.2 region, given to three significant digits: 1.05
